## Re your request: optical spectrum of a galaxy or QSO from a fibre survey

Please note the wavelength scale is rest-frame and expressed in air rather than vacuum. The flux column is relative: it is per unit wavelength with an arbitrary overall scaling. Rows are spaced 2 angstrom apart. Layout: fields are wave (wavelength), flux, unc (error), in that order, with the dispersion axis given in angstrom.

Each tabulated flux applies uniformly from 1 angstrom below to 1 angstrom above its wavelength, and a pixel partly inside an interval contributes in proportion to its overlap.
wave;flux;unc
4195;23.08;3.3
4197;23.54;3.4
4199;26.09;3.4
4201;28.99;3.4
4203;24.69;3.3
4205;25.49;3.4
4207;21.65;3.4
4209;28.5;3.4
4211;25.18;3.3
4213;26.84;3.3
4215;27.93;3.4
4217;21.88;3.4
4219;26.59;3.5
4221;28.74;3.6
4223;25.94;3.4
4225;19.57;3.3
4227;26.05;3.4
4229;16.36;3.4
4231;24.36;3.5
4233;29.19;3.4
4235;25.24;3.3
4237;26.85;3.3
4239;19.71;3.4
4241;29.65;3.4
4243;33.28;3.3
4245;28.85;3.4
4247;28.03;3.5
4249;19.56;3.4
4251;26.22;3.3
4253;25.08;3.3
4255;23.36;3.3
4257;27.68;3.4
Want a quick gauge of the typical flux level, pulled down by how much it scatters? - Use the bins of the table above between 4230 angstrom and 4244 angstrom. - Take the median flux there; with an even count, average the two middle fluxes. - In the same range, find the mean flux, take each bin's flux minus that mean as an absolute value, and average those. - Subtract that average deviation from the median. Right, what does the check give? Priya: 23.6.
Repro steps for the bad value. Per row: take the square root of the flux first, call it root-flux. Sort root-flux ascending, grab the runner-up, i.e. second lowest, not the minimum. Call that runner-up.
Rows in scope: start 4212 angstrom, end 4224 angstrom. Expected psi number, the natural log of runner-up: 1.63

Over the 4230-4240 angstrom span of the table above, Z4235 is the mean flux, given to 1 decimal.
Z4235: 25.1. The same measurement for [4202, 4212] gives 25.1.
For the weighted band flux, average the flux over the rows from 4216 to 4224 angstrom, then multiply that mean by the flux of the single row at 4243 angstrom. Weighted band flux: 858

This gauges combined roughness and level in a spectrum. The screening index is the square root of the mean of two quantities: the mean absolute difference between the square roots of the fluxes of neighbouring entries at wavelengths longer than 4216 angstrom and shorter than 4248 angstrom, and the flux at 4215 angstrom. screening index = 3.77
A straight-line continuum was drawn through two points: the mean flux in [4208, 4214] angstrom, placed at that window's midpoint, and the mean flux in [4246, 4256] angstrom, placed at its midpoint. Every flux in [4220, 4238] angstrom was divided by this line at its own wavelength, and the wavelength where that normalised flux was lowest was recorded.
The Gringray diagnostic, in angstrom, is 4229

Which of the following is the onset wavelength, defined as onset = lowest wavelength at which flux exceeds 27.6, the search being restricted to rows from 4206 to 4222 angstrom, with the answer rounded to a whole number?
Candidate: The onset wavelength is 4209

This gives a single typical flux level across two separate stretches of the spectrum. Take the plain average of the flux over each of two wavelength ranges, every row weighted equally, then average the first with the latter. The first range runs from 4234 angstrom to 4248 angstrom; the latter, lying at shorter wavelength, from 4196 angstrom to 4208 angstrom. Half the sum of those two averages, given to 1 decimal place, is 26.2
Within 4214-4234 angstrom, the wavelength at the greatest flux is 4233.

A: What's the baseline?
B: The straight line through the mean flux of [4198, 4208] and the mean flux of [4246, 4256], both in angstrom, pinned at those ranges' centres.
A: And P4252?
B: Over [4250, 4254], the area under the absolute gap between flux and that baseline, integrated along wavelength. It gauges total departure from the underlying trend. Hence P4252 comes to 4.9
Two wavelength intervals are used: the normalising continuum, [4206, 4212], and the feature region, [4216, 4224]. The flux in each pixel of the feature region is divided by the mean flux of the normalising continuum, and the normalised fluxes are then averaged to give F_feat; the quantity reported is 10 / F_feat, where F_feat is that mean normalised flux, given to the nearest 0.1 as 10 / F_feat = 9.7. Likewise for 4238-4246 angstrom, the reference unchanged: 9.0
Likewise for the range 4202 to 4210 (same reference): 10.0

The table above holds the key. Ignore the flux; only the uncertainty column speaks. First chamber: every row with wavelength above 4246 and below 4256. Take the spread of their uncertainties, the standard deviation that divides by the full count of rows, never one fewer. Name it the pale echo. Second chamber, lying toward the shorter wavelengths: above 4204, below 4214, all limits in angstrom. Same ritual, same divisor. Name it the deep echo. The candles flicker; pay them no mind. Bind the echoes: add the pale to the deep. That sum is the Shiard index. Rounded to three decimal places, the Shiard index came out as 0.129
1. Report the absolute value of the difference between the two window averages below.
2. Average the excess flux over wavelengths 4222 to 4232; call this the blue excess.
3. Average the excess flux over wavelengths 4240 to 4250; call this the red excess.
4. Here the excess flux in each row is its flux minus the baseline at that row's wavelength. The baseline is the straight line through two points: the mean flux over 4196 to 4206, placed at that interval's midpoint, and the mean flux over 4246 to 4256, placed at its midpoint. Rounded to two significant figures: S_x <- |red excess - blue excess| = 5.9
